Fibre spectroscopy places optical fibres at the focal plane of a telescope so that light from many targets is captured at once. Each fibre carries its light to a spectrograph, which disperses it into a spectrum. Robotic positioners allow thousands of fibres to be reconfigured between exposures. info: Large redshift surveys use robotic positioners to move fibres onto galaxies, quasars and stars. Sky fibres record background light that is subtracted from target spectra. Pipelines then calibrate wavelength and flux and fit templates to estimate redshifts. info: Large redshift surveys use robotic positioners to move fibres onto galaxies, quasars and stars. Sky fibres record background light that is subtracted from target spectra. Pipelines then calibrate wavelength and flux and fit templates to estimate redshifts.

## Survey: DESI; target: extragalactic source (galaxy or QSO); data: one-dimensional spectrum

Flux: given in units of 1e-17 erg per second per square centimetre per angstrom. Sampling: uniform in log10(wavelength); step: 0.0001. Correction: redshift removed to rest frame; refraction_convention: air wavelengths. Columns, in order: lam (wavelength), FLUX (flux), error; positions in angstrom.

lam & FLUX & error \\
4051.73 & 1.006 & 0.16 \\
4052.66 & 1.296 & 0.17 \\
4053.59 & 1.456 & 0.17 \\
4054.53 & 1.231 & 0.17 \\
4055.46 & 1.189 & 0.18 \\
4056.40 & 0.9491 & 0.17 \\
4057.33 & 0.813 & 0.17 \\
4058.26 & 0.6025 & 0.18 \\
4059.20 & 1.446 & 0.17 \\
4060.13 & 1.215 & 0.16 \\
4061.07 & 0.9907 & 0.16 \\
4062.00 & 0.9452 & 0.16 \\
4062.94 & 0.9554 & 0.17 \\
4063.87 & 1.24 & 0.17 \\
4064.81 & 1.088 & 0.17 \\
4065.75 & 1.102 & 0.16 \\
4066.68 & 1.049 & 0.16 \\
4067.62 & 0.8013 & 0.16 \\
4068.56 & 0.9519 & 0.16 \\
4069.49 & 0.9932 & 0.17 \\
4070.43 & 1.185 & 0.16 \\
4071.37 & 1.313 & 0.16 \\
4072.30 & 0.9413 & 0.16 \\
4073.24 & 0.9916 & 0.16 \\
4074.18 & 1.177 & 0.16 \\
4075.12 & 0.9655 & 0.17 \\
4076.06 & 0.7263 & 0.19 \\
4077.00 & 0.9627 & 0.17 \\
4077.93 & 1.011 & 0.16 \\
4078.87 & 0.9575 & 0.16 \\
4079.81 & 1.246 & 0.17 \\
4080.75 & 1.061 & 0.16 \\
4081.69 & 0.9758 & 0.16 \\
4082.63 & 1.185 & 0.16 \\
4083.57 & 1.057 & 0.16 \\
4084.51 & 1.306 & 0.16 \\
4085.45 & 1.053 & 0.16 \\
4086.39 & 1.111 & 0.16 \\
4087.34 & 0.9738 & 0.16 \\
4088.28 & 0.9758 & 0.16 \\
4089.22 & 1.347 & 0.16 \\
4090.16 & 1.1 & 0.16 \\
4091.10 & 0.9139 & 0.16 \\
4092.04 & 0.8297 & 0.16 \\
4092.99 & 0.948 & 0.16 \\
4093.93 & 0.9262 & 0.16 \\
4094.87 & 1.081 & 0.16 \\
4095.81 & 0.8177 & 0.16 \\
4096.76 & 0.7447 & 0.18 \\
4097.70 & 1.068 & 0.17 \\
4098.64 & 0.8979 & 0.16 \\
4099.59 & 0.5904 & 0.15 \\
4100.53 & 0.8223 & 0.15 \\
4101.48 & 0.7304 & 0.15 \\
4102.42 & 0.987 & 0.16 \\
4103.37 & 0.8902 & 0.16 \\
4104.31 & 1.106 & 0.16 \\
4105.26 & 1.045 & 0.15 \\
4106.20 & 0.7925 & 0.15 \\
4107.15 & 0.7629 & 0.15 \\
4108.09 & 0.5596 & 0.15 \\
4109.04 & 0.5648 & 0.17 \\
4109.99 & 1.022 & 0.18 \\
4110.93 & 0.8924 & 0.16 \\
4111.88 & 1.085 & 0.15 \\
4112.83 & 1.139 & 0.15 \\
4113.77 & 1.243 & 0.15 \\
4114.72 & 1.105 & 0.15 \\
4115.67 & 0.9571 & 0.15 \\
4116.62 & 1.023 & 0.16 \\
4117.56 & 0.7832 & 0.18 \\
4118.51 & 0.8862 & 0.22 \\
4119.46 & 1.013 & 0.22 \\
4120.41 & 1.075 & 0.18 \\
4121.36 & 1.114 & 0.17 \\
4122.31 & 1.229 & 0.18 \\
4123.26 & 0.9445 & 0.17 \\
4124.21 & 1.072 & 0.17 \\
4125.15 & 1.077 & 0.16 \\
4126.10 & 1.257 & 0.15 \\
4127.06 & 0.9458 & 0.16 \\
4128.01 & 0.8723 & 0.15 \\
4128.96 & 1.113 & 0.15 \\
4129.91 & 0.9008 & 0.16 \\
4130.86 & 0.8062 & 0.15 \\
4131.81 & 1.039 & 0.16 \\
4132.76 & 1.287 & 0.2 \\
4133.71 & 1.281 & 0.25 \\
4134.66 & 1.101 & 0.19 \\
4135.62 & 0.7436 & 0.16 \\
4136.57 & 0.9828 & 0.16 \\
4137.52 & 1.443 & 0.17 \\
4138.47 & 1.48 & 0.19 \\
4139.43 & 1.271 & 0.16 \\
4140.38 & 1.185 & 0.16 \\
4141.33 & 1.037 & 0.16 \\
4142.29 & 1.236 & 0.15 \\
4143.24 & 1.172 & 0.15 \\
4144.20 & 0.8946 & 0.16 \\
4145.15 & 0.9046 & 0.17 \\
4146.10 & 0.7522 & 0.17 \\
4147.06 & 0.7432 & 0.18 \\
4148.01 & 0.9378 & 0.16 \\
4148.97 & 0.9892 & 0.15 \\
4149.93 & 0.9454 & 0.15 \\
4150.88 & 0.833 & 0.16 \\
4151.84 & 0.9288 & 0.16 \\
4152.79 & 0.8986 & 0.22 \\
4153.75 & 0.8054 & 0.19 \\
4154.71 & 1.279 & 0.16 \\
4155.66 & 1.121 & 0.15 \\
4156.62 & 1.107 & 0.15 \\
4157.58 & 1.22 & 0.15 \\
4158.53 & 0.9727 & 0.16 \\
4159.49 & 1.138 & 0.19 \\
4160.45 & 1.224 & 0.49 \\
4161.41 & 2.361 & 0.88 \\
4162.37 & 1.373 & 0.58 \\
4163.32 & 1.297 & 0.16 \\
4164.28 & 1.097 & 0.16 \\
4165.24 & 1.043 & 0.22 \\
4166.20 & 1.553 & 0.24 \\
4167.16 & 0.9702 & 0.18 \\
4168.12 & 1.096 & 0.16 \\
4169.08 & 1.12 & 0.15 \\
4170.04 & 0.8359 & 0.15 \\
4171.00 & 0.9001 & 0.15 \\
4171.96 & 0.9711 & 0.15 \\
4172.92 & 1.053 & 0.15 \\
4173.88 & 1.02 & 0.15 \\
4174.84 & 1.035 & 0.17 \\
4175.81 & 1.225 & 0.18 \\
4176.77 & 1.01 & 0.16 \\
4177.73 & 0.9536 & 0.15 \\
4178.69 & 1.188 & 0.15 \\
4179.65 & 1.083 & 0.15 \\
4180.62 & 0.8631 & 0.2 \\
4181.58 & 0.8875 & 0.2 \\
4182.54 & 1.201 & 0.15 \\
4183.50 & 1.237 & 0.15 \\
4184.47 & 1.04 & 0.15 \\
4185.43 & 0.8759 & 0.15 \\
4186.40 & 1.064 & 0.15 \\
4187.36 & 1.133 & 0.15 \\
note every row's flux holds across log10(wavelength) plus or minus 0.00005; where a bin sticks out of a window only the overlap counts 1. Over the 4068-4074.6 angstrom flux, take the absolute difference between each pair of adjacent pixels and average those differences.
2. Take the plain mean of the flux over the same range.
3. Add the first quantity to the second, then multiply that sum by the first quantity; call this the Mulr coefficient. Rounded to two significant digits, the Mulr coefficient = 0.20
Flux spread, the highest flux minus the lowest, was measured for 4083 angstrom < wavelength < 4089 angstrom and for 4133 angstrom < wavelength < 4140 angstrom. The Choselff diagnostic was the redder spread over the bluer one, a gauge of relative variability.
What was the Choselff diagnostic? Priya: 2.2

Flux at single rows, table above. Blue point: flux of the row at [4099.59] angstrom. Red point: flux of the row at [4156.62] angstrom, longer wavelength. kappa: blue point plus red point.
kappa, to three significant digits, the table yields 1.70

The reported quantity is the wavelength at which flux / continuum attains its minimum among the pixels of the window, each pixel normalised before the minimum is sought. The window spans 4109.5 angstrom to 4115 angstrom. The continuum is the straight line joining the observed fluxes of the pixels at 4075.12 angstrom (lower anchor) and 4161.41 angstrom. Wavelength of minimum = 4110.93 angstrom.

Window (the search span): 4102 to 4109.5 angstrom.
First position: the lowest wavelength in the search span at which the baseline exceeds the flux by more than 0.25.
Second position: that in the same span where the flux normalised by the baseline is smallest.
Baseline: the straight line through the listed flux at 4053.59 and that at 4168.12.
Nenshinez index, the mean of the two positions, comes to 4105.3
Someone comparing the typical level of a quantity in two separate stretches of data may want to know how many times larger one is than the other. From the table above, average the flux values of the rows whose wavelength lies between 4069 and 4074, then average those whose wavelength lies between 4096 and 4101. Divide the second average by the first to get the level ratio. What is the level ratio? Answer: 0.76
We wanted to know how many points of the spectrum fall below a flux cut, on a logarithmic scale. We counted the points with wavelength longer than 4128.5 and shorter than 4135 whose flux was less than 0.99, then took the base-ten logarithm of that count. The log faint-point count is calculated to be 0.30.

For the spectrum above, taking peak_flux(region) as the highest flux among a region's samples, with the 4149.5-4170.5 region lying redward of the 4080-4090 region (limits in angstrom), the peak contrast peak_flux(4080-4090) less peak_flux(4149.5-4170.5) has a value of -1.0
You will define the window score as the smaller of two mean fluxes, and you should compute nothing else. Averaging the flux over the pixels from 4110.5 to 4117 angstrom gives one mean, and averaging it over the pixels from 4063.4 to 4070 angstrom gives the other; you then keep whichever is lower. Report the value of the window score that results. 1.03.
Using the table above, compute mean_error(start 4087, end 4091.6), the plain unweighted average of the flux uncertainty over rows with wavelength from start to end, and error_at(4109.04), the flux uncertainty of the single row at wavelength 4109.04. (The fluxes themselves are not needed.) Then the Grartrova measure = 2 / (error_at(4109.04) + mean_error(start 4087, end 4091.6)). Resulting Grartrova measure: 6.06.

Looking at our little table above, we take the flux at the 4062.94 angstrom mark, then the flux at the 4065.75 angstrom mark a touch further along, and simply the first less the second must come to -0.15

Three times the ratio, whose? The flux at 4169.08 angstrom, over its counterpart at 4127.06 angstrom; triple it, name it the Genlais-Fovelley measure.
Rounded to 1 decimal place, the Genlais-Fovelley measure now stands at 3.6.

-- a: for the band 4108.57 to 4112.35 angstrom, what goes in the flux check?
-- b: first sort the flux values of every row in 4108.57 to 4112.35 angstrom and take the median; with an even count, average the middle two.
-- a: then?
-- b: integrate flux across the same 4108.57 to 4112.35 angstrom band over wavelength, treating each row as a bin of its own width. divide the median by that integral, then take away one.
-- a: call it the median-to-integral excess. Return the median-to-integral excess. -0.716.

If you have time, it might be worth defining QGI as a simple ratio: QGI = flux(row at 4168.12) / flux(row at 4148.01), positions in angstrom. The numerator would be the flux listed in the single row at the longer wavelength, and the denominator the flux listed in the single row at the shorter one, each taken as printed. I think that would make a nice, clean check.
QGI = 1.17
